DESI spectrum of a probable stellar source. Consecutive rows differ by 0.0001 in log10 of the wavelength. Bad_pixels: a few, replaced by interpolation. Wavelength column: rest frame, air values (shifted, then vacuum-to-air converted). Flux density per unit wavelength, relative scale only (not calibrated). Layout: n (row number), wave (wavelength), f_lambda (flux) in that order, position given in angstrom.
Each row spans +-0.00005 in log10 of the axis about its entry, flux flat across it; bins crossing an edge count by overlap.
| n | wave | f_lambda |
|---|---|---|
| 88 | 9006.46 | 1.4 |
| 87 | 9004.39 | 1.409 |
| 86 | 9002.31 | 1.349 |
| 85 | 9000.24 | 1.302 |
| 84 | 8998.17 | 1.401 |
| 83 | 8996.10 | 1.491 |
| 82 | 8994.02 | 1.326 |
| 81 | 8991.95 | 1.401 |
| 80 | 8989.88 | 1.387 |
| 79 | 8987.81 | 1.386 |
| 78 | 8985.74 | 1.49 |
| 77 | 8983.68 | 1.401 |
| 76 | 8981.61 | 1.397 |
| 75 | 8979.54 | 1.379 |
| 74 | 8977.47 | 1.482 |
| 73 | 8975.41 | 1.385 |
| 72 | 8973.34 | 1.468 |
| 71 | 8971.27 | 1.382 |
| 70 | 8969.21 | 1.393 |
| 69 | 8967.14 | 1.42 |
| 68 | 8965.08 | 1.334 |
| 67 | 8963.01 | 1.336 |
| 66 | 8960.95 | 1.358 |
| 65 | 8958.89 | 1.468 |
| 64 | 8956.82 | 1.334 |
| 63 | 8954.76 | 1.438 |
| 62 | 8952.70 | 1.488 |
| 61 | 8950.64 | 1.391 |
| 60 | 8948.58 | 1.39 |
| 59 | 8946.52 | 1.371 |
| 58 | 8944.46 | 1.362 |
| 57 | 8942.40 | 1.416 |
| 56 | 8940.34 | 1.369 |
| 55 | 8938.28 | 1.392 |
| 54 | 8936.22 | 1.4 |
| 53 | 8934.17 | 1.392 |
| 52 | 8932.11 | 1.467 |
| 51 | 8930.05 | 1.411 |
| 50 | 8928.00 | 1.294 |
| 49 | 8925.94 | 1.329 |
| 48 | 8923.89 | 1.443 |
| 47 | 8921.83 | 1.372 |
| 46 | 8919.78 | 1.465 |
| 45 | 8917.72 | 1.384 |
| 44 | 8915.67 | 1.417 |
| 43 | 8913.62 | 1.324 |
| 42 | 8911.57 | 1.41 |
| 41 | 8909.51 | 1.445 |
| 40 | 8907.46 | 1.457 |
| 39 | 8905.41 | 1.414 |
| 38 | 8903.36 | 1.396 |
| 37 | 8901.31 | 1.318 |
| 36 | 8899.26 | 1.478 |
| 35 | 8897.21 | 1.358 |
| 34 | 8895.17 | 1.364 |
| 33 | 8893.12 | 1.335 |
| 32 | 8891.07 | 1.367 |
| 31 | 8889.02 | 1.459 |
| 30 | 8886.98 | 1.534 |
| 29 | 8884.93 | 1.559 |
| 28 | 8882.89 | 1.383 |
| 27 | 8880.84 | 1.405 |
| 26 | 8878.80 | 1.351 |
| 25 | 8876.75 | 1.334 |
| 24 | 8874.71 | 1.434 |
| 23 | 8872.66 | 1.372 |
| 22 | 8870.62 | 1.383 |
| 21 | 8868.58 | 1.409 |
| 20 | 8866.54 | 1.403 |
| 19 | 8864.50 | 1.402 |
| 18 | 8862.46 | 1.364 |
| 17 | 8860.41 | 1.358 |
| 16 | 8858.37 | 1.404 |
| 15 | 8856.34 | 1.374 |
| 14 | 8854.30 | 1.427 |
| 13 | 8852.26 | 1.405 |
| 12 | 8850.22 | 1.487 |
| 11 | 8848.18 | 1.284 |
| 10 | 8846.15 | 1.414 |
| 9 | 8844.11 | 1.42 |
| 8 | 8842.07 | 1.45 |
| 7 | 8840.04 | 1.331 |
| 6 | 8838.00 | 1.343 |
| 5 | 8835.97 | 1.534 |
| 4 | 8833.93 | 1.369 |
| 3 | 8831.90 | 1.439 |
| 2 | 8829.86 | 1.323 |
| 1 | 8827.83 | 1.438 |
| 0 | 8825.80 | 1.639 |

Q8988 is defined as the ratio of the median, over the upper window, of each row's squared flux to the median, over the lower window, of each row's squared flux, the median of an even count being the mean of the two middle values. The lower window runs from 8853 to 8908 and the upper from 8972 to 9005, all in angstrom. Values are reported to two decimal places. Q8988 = 1.00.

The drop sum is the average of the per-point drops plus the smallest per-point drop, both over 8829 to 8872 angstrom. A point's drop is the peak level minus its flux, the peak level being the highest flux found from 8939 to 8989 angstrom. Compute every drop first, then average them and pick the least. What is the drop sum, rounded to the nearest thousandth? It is 0.050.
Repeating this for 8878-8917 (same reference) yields 0.012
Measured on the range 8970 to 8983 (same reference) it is 0.083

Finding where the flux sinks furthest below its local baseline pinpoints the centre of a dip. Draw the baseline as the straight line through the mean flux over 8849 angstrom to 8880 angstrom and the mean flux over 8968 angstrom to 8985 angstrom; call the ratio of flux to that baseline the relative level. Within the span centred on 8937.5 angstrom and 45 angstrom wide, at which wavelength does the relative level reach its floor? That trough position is 8928.00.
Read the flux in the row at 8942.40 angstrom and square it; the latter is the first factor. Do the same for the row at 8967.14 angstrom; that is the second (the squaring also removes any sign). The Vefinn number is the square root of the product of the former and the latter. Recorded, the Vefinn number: 2.01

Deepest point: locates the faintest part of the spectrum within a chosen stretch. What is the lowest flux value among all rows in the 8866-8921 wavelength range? 1.318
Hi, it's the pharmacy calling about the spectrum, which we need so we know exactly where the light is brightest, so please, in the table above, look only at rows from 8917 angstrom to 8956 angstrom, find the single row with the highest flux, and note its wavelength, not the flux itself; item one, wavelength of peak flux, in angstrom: 8952.70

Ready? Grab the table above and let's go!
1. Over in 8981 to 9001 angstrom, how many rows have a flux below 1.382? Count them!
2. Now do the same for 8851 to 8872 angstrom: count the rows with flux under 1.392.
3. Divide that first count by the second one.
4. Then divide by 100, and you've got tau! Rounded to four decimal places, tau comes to 0.0050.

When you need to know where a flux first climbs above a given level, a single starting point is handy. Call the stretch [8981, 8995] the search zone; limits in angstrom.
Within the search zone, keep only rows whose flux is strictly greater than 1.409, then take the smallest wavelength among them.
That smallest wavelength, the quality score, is 8985.74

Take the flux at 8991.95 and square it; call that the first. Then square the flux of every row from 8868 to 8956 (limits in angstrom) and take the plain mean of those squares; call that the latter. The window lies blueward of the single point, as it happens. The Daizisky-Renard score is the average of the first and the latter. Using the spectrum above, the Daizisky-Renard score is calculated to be 1.97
